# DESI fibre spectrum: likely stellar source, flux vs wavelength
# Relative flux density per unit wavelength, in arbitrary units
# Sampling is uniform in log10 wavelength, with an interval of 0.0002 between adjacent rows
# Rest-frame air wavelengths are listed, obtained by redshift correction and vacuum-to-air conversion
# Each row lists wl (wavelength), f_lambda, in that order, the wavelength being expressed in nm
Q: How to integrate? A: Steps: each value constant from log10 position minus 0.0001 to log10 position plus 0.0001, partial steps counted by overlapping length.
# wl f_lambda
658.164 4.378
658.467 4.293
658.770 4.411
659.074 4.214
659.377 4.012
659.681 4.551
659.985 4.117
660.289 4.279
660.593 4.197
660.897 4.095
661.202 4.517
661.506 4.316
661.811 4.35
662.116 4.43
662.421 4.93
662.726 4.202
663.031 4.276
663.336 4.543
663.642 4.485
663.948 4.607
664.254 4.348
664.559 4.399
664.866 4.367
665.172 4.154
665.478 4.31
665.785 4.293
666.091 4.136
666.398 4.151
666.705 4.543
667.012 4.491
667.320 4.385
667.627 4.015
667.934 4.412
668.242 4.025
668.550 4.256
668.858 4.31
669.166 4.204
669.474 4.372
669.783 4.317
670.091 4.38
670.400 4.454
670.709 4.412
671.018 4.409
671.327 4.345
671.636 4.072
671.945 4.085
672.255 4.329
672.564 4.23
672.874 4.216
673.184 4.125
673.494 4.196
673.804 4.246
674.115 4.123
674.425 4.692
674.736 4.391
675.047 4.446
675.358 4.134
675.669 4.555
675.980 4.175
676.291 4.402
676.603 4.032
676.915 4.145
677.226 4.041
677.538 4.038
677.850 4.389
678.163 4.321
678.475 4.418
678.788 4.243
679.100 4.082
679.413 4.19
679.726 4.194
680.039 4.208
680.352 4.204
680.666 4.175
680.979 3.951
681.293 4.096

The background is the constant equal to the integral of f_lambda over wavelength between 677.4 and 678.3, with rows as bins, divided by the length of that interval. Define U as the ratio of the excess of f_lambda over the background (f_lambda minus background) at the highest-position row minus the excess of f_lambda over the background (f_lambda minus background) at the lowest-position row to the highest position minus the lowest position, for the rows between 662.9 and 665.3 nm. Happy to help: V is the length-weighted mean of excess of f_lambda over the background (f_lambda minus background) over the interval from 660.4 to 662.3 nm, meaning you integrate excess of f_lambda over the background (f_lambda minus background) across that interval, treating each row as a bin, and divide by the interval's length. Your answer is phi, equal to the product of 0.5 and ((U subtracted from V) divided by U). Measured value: -1.18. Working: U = -0.06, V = 0.08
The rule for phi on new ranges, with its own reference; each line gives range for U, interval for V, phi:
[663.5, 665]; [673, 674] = -0.18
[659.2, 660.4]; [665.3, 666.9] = -0.43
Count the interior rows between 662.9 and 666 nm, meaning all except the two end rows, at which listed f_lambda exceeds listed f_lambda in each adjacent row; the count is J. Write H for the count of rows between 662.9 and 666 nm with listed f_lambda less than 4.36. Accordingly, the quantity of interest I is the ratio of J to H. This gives 0.8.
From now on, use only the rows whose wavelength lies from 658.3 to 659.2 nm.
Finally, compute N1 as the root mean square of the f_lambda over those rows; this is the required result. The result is 4.31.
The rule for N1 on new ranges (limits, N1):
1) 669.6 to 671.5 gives 4.39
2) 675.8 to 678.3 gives 4.20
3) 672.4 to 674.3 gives 4.19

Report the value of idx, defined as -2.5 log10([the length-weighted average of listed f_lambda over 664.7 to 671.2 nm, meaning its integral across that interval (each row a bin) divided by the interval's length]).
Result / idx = -1.58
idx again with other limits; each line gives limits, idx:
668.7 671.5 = -1.60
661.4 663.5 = -1.62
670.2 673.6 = -1.57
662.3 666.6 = -1.60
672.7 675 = -1.58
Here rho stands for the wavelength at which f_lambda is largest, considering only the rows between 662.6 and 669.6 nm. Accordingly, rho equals 663.948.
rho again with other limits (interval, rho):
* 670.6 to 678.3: 674.425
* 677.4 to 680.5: 678.475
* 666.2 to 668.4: 666.705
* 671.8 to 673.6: 672.255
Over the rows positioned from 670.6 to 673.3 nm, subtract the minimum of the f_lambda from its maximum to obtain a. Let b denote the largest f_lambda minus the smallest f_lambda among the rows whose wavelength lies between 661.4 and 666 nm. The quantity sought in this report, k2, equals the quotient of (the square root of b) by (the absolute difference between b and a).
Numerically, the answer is 2.0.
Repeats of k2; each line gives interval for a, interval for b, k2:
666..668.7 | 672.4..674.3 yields 0.9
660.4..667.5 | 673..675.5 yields 2.8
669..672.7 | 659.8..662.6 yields 2.0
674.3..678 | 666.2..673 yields 5.5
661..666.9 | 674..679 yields 6.1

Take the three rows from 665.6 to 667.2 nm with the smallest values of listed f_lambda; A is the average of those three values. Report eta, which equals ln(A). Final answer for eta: 1.43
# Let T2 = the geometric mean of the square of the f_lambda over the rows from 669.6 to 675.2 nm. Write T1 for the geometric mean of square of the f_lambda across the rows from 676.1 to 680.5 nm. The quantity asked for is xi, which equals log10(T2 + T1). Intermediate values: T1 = 17.7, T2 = 18.5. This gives 1.56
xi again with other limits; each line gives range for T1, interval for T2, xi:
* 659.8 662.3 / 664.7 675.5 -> 1.56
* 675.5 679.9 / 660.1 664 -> 1.57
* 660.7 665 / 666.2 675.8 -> 1.58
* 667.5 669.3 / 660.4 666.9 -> 1.56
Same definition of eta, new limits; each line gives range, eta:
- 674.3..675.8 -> 1.46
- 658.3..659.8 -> 1.43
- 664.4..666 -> 1.45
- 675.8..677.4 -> 1.40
